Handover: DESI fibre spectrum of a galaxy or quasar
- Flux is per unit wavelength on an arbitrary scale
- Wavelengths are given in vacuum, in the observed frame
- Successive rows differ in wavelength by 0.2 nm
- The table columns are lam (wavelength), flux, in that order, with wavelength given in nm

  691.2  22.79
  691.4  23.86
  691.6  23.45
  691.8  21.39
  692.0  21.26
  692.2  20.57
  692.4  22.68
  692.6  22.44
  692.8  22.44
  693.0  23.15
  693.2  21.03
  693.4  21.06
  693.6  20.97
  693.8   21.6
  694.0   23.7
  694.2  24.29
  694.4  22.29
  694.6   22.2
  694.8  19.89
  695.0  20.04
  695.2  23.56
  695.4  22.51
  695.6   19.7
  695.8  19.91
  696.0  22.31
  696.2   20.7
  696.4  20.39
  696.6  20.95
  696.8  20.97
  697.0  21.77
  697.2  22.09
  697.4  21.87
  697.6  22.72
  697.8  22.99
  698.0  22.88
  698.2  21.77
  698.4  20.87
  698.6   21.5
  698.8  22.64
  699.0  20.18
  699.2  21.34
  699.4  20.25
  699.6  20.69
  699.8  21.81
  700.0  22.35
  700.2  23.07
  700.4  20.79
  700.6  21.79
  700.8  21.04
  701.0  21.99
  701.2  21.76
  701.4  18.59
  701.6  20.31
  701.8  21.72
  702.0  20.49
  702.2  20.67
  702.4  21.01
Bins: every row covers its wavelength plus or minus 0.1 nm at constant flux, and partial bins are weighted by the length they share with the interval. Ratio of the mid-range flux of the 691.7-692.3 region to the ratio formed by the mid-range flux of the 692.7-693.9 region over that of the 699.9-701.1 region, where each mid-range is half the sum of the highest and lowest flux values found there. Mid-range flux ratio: 20.9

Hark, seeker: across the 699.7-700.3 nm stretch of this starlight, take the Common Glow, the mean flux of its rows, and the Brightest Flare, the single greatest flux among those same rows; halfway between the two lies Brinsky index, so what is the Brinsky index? 22.7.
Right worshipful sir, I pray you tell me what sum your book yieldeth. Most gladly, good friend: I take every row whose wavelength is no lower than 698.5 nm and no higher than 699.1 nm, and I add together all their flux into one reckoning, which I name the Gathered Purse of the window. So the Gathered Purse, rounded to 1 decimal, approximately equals 64.3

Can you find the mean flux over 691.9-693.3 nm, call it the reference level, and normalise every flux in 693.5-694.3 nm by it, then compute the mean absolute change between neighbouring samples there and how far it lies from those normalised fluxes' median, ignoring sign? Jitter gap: 0.982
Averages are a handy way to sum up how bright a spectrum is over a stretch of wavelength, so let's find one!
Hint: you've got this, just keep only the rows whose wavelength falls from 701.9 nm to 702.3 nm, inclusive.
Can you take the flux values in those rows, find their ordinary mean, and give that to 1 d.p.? 20.6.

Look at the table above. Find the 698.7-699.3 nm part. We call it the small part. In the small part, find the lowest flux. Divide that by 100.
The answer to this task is 0.202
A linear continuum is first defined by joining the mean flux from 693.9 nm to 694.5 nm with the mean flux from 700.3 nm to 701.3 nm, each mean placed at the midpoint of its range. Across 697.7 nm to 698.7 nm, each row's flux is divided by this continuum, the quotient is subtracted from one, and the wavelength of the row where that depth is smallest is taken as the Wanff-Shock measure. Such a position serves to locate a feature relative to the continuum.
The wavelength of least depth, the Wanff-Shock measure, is 697.8 nm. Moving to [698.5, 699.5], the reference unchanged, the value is 698.8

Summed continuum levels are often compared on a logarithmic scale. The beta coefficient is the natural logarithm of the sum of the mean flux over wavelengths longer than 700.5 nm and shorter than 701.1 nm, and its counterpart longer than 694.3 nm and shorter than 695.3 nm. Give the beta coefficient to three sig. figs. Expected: 3.77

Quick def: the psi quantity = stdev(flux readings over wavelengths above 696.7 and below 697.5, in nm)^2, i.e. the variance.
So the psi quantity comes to 0.2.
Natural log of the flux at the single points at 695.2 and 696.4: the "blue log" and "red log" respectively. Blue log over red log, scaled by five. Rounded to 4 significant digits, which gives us 5.240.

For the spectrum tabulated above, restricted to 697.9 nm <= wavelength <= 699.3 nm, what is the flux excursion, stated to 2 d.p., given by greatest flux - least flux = 2.70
